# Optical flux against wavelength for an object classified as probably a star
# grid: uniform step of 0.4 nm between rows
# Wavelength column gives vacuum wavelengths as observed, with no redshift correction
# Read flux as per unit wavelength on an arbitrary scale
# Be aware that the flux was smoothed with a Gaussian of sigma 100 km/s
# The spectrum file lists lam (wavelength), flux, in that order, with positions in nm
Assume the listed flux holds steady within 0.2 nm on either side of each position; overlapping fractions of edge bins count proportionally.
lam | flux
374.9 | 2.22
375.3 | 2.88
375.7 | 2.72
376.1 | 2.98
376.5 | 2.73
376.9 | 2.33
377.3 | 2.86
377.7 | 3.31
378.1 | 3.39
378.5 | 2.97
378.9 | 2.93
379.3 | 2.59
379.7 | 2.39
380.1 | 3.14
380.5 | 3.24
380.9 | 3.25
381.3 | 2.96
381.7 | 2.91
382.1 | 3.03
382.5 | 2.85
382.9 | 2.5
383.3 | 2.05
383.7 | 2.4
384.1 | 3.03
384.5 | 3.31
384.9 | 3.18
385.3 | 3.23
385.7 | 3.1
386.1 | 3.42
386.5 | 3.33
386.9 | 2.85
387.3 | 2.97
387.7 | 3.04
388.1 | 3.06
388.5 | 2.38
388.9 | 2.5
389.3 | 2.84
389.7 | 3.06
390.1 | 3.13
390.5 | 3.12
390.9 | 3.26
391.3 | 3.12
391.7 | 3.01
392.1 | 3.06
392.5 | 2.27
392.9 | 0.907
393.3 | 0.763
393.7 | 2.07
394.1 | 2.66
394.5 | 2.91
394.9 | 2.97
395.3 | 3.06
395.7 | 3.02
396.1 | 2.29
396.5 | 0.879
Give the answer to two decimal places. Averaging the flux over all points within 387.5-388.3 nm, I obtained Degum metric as 3.05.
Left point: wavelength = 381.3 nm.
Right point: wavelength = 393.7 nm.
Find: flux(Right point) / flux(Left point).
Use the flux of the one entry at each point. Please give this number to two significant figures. 0.70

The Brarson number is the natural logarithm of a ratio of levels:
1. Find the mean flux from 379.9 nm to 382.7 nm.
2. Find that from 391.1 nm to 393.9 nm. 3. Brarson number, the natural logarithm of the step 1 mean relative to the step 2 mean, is 0.34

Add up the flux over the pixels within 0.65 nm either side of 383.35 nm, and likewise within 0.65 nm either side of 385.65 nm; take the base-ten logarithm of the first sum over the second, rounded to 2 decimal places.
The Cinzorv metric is -0.15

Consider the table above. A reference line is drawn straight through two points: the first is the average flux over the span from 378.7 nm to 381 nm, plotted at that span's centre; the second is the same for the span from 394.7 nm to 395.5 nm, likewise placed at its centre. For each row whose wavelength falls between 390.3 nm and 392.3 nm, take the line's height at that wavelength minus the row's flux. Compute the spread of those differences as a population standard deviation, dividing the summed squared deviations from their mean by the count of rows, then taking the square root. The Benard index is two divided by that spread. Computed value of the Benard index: 23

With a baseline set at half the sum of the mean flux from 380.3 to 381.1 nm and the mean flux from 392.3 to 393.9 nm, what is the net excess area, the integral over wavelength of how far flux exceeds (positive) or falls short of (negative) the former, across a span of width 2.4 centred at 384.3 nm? 1.2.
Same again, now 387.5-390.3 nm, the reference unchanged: 1.4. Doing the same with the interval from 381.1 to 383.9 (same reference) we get 0.8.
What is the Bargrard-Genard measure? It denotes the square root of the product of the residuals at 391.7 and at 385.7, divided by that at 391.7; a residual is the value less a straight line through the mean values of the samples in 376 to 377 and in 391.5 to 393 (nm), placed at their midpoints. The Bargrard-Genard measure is 1.0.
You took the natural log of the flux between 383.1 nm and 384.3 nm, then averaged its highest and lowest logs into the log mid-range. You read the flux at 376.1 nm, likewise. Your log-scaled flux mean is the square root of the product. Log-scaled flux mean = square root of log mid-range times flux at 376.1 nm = 1.65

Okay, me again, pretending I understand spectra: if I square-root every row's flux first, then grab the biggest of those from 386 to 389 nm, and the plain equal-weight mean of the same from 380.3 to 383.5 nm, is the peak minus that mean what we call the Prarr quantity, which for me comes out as 0.17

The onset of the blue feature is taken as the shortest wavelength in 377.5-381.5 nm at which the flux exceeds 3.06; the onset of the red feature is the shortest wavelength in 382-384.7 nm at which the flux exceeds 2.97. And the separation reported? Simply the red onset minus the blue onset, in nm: 4.40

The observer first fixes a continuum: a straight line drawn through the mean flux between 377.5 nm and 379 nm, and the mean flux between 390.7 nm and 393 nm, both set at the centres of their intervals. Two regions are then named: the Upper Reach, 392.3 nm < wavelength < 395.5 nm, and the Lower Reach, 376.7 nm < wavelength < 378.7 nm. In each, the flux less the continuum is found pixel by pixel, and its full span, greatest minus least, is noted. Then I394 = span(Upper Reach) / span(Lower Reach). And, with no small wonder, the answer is 2.1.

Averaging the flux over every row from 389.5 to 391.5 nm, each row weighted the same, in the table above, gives 3.14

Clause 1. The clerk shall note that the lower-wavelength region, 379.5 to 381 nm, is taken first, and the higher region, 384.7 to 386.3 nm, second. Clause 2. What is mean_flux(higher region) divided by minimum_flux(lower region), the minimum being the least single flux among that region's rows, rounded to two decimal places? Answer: 1.35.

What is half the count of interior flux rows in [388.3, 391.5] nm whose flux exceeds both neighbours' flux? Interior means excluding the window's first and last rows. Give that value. 1.0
